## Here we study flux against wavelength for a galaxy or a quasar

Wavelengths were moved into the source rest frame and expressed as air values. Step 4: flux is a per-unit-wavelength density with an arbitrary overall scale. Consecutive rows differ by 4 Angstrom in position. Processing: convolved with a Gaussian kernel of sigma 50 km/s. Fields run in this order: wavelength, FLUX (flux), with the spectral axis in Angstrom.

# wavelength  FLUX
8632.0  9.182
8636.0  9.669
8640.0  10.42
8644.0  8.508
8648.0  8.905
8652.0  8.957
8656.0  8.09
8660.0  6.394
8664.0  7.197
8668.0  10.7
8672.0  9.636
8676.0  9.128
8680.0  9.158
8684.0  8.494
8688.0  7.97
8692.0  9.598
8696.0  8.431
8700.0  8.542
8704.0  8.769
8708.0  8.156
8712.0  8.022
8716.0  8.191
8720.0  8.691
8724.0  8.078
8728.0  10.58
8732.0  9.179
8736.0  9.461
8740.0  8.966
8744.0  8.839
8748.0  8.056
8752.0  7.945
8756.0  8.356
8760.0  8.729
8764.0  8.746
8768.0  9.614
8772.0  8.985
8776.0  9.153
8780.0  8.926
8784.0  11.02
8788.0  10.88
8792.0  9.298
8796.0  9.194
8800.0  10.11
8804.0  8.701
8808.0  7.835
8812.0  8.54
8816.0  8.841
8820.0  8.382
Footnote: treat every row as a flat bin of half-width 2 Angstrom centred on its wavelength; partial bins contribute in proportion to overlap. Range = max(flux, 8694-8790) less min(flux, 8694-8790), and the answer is 3.1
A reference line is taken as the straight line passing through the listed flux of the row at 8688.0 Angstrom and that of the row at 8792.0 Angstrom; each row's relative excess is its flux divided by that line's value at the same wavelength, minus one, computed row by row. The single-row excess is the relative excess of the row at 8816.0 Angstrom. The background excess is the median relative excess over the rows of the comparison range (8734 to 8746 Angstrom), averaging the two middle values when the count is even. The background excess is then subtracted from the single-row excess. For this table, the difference -0.12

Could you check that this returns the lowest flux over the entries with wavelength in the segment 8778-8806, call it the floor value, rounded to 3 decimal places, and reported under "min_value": 8.701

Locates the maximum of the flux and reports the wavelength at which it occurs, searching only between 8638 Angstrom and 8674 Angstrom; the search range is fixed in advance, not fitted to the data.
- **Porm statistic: 8668.0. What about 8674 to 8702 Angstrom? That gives 8692.0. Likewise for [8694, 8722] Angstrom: 8704.0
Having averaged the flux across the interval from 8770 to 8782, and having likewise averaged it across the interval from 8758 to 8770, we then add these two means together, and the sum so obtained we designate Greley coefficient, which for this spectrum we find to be 18.1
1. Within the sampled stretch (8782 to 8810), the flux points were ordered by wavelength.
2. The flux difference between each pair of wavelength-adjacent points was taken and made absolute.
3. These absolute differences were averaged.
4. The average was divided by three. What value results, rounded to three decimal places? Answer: 0.279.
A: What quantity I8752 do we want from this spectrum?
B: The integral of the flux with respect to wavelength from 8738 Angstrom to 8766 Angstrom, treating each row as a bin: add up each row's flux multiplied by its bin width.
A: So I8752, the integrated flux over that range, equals 239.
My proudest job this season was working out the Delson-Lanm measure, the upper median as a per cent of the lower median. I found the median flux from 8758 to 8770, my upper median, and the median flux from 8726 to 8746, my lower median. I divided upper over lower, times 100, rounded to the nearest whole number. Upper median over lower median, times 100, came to 95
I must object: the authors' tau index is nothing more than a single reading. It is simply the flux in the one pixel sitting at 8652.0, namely 8.957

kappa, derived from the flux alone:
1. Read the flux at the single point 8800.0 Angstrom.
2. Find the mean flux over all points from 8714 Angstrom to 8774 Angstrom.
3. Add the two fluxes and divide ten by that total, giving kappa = 0.53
